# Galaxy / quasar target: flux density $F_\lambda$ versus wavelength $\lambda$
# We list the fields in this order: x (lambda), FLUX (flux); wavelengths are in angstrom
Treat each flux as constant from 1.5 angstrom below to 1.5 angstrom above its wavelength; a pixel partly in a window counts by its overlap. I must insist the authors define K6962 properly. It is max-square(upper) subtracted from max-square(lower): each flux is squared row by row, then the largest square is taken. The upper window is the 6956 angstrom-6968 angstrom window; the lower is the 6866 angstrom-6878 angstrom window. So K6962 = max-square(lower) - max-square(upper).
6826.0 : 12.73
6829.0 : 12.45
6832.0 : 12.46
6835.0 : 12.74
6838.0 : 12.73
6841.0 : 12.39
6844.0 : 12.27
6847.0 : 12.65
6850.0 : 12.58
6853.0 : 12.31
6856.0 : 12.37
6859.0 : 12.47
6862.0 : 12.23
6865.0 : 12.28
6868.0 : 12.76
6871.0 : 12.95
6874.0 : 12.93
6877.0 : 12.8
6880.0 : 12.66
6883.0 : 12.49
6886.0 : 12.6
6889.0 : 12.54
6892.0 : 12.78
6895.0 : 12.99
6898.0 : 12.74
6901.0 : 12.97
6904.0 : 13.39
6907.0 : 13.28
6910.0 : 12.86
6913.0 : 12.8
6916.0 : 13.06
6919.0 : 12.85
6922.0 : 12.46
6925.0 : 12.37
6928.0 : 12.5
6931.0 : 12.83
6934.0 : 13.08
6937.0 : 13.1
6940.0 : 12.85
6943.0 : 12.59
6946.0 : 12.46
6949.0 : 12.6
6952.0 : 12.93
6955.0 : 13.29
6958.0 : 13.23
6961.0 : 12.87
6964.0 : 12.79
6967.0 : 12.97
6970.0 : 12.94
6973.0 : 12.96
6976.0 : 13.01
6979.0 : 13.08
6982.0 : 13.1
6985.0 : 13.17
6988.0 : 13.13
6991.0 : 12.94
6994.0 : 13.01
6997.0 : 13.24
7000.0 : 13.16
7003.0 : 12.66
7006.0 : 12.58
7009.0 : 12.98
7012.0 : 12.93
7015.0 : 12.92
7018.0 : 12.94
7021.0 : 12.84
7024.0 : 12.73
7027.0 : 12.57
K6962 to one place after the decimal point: -7.3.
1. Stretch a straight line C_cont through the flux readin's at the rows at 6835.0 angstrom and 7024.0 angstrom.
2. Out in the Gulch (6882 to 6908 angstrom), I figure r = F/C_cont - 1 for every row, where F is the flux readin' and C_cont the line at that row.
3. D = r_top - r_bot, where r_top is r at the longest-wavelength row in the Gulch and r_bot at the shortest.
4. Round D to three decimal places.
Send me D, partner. 0.062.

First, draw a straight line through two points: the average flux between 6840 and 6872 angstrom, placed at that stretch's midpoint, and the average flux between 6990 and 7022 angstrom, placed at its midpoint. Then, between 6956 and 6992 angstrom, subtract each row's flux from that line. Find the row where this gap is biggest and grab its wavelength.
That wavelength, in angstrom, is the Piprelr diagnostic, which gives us 6964.0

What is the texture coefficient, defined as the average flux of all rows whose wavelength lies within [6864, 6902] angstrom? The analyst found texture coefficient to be 12.7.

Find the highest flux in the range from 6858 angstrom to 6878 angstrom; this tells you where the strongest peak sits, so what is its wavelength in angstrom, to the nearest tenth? 6871.0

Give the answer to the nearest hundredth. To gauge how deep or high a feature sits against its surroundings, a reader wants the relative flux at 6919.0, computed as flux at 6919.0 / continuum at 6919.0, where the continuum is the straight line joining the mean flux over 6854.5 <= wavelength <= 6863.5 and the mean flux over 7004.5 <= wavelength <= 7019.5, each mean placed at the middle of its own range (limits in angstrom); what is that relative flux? 1.02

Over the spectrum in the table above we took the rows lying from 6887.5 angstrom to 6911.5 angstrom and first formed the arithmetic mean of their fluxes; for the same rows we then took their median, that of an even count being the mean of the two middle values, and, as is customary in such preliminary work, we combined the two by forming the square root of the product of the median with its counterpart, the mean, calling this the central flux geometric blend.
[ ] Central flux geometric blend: 12.93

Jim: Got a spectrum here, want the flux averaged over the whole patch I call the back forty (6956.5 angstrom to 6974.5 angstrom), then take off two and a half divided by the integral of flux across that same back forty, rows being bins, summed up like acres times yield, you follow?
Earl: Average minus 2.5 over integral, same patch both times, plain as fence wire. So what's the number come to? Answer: 12.9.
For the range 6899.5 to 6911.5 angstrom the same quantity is 13.1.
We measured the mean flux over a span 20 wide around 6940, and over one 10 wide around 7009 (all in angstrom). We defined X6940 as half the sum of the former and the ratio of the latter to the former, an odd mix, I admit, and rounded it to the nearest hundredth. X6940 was 6.90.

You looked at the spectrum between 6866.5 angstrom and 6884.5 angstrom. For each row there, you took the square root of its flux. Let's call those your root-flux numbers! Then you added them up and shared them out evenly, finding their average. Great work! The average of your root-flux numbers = 3.57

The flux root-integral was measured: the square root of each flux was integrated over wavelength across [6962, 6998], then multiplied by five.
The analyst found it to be 650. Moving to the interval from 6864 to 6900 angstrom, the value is 642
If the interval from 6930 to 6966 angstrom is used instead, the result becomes 646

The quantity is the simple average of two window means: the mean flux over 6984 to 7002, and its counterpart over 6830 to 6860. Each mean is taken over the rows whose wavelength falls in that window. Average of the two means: 12.8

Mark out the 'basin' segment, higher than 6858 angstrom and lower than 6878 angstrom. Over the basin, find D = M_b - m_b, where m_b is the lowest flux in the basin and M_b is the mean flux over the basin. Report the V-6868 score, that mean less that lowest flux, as 0.401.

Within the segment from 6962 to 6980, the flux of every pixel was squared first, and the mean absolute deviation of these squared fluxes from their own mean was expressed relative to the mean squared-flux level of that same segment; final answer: 0.010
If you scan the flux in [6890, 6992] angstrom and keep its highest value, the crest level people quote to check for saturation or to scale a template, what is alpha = 13.39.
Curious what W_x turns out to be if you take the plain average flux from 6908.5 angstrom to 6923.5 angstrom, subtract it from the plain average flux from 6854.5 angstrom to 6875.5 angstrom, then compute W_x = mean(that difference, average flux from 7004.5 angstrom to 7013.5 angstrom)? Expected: 6.30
